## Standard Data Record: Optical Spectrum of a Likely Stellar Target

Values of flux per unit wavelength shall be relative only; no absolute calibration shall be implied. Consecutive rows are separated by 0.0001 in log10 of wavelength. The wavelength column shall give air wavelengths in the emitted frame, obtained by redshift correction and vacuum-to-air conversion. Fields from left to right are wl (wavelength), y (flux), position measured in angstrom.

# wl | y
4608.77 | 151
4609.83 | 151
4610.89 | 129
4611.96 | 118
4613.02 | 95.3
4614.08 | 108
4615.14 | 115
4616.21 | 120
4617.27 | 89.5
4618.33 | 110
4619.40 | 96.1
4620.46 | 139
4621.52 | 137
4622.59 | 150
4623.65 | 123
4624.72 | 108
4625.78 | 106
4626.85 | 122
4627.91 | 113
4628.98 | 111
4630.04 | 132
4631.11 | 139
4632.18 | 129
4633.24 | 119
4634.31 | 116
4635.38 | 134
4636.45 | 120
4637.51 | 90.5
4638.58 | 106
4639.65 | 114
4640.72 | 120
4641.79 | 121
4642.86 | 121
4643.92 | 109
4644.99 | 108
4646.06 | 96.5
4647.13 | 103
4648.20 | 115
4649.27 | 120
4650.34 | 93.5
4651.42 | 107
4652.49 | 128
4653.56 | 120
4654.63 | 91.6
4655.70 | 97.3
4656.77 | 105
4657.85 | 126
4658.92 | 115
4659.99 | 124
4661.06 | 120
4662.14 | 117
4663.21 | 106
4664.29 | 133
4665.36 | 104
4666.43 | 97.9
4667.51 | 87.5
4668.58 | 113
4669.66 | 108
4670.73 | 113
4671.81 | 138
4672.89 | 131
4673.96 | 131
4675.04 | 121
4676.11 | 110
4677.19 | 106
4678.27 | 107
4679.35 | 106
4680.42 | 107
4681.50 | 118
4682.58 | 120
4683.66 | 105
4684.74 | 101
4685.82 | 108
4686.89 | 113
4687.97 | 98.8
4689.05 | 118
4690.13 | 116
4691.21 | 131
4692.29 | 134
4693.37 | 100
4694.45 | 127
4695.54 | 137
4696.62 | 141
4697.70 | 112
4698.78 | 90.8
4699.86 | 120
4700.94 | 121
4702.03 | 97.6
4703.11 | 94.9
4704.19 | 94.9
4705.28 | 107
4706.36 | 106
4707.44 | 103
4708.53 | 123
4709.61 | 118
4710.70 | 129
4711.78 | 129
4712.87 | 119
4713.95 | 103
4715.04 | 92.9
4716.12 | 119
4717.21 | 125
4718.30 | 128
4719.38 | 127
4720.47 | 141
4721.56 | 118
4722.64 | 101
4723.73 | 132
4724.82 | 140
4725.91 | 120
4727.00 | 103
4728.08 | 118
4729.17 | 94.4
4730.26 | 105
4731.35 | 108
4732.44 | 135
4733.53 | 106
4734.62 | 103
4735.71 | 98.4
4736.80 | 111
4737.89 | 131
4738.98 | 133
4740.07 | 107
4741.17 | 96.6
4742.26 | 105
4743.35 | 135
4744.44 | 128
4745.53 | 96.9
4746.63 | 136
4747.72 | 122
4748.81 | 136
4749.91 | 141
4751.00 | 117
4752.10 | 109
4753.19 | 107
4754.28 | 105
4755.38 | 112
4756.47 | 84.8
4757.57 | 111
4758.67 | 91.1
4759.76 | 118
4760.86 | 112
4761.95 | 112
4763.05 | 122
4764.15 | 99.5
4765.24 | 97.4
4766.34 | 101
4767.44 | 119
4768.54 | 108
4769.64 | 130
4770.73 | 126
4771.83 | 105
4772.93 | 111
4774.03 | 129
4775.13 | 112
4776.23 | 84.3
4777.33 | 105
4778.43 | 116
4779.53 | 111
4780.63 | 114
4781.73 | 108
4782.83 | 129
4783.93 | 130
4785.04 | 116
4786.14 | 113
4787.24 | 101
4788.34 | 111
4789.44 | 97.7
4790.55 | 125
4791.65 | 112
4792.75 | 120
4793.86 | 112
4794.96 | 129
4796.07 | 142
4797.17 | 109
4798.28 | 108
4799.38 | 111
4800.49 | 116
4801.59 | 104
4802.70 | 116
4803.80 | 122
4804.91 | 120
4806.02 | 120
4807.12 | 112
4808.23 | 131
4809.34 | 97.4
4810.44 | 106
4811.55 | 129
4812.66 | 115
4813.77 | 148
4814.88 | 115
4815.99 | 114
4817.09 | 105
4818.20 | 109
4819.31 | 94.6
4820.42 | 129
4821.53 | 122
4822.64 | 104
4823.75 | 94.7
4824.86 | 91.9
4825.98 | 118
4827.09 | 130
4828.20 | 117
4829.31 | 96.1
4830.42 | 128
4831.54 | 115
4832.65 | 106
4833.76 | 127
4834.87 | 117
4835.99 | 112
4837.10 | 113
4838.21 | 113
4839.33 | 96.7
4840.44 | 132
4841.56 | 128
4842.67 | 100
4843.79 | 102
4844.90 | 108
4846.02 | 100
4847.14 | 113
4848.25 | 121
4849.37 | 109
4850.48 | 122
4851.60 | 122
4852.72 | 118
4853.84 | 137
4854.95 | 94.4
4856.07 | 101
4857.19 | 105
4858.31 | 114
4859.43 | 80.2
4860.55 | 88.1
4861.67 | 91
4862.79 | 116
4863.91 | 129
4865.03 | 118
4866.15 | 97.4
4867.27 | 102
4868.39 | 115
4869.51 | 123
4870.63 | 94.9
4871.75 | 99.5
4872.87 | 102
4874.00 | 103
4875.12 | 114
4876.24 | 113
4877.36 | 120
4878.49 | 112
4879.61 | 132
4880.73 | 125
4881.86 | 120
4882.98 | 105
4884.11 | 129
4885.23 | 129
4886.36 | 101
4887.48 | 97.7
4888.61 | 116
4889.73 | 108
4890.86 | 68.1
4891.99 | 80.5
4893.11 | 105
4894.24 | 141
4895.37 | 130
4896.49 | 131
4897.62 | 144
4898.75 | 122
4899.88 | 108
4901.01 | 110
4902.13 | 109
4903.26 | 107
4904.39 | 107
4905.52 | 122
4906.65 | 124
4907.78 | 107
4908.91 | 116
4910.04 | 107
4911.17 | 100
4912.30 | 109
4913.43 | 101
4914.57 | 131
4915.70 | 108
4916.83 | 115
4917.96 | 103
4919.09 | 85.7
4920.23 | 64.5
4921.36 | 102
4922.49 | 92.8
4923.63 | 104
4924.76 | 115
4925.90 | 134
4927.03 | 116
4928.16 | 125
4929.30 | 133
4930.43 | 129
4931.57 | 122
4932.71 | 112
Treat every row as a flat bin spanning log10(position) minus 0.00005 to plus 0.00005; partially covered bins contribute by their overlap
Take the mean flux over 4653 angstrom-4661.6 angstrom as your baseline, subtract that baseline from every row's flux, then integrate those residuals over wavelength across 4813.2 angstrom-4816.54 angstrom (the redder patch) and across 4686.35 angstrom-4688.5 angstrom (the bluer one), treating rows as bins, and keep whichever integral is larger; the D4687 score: 44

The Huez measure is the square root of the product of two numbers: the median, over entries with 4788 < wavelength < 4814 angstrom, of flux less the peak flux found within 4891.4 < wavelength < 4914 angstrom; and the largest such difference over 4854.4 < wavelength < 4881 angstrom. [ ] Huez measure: 18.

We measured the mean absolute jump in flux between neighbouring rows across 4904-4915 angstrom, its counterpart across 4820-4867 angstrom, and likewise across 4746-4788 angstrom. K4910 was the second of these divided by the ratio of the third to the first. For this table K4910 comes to 13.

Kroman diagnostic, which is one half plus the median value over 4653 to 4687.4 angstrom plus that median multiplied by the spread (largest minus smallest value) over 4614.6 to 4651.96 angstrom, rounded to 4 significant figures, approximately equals 6858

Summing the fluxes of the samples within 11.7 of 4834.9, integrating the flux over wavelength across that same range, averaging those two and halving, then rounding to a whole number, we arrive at 1239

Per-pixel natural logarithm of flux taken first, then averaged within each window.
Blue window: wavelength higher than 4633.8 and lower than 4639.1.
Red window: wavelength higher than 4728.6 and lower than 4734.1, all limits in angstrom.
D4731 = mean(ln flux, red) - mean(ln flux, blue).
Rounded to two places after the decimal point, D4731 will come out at -0.03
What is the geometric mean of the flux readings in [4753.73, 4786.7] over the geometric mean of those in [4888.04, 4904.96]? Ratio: 1.00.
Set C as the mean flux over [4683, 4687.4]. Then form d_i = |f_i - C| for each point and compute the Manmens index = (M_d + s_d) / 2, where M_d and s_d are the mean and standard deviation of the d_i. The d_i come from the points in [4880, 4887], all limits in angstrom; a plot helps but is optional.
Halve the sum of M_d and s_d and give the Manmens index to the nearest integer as 11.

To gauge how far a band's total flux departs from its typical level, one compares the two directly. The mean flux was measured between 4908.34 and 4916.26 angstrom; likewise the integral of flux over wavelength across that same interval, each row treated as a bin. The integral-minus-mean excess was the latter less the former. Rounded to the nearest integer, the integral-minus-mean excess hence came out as 763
